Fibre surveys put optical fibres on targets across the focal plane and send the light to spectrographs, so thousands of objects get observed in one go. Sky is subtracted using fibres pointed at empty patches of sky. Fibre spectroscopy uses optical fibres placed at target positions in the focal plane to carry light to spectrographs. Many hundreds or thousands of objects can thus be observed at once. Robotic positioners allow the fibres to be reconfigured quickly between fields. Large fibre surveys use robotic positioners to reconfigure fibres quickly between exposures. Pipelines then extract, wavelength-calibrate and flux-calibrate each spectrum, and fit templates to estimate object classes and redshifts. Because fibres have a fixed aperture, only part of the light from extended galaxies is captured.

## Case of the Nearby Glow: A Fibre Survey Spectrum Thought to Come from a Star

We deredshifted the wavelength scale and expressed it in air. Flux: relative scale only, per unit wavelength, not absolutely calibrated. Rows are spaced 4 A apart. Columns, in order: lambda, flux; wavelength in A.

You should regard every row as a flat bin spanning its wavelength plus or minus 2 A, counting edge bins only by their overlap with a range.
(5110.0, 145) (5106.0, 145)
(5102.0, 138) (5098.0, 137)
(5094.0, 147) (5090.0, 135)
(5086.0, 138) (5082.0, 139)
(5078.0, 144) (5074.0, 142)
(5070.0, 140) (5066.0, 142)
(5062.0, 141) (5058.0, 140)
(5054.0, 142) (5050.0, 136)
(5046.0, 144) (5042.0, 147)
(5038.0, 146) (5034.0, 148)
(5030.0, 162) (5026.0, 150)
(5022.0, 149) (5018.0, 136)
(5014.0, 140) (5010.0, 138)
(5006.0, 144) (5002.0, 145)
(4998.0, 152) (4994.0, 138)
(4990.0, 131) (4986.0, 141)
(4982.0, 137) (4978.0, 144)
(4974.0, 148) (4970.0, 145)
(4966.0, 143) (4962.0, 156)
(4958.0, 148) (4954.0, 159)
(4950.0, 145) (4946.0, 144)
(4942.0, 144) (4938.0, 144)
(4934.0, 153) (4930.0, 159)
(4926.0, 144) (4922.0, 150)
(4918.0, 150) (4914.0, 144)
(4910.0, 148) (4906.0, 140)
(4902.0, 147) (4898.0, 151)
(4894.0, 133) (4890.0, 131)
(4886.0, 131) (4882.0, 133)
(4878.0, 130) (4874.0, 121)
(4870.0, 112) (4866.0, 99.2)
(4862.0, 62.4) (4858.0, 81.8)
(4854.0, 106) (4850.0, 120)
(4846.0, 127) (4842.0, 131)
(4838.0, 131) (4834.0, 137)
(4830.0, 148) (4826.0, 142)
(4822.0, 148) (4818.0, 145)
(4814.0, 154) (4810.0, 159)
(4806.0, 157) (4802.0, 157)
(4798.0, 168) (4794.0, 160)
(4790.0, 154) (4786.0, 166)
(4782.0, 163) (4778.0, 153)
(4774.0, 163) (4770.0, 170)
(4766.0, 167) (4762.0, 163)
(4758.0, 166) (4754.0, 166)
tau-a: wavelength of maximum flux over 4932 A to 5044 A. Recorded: 5030.0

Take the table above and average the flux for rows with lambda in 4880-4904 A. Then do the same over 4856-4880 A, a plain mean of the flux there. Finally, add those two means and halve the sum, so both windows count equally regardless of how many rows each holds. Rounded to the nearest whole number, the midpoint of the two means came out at 119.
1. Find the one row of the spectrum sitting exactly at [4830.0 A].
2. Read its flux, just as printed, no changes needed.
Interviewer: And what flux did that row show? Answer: 148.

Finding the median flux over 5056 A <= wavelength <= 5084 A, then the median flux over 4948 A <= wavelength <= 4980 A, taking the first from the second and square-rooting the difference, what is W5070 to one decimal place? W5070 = 2.3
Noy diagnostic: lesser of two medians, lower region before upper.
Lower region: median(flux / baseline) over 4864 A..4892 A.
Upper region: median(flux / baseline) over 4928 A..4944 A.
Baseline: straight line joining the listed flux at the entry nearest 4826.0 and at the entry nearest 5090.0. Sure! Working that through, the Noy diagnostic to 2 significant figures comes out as 0.92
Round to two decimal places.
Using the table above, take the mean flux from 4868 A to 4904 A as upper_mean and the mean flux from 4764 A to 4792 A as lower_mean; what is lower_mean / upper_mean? 1.23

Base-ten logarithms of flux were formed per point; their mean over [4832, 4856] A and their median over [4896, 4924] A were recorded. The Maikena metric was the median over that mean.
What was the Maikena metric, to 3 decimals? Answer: 1.035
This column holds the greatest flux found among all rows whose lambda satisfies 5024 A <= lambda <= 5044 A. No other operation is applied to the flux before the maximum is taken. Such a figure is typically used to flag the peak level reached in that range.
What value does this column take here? 162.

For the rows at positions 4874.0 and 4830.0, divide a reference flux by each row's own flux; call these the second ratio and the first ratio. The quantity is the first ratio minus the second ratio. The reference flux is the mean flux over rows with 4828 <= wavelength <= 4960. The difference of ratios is -0.20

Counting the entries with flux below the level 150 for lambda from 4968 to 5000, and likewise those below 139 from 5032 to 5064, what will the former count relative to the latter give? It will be 7.0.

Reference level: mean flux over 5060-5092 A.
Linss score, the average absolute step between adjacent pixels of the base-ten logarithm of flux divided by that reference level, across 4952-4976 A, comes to 0.021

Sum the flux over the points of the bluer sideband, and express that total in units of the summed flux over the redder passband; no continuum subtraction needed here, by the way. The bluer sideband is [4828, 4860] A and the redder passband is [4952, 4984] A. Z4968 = 0.83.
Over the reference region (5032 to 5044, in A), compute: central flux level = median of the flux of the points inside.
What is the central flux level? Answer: 147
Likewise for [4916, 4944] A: 150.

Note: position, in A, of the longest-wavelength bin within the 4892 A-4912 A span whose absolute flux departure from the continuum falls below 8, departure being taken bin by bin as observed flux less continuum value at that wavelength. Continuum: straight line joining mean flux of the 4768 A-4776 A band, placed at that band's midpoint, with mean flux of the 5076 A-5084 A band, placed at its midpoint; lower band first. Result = 4910.0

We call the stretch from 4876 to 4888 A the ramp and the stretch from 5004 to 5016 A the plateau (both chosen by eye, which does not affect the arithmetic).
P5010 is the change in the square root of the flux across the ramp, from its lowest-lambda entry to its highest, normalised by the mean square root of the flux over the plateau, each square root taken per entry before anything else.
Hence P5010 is 0.004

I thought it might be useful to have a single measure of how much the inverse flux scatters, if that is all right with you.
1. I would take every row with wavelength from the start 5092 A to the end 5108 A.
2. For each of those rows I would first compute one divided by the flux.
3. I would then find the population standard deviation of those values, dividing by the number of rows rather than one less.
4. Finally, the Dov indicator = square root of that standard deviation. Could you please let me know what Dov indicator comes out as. 0.015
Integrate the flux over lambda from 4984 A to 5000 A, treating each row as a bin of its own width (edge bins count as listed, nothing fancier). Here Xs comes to 2248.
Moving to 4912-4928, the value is 2352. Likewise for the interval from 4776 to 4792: 2544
